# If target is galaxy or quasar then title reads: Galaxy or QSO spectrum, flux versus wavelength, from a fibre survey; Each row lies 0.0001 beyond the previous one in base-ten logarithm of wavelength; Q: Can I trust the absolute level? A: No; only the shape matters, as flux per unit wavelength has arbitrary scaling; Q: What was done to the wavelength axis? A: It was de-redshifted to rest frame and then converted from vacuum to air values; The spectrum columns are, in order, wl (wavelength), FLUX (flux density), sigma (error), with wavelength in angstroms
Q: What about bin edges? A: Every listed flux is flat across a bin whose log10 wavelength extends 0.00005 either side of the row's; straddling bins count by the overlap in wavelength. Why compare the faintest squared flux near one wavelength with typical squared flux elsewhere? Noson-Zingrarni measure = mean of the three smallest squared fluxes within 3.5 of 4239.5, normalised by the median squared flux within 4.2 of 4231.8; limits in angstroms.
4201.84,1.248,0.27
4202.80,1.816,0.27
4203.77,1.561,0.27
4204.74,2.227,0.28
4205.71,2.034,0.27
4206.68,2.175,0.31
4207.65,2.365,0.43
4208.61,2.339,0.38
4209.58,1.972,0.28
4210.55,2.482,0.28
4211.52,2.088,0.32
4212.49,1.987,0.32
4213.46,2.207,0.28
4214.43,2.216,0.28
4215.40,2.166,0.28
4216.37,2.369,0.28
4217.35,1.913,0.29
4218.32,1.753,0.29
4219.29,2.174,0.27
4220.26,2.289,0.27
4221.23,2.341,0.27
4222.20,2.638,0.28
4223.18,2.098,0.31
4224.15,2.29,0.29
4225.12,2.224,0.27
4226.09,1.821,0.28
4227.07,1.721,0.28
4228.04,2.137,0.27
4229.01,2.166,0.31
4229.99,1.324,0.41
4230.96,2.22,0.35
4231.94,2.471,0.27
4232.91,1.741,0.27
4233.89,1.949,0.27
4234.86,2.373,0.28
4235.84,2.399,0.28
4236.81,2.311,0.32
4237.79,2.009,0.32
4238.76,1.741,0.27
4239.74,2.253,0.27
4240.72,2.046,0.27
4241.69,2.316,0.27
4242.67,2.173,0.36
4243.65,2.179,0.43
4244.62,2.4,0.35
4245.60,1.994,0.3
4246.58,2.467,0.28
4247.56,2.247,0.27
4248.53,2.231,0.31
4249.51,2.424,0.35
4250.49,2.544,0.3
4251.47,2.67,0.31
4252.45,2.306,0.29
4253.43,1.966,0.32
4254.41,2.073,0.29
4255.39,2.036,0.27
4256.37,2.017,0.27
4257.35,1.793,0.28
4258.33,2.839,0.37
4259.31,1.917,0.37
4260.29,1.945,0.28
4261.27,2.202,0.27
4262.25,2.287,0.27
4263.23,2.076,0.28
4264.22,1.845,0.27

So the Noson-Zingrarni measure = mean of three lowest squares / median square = 0.80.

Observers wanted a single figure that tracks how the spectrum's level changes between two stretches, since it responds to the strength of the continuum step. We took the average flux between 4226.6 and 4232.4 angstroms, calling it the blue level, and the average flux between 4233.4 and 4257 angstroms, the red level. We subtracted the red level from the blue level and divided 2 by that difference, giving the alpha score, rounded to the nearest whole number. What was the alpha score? -10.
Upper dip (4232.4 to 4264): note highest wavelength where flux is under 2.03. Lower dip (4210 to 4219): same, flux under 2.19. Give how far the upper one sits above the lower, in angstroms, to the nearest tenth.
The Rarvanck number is 42.0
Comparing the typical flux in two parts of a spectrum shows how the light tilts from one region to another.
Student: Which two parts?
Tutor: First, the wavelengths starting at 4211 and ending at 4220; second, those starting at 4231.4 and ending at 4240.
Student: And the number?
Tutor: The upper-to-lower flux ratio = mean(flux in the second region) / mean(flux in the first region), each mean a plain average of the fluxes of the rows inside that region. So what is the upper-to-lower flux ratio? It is 1.02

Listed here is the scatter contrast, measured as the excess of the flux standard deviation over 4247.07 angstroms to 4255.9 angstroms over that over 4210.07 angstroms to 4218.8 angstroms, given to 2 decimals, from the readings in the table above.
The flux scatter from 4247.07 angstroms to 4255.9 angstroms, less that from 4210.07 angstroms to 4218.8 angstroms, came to 0.01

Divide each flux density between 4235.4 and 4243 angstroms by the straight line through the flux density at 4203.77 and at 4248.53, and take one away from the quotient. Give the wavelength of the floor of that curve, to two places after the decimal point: 4238.76 angstroms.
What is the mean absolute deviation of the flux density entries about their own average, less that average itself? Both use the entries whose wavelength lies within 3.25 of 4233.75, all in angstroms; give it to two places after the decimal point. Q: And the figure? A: -2.00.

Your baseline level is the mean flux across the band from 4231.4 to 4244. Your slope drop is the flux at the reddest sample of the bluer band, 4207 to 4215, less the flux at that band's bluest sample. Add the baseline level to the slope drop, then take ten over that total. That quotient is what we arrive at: 5.00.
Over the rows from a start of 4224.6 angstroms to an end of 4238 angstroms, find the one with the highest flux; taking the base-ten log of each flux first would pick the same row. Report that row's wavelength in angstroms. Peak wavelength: 4231.94 angstroms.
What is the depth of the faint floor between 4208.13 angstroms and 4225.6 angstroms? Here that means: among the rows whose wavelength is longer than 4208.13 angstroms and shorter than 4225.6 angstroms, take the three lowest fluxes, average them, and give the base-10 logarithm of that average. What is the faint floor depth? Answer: 0.274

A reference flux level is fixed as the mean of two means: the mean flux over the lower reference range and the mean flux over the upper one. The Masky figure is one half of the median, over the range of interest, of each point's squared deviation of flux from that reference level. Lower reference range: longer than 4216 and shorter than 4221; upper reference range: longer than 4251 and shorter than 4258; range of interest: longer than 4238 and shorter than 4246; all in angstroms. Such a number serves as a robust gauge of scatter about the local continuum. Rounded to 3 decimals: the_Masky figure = 0.008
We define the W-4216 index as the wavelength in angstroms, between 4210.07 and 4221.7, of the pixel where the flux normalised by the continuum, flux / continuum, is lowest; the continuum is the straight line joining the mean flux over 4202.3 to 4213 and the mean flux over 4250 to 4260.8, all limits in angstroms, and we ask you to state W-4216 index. 4218.32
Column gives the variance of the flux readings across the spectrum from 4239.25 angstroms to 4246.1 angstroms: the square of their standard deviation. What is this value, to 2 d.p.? 0.02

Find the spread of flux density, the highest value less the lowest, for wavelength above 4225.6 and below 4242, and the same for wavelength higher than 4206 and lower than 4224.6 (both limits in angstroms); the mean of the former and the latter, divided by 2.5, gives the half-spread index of 0.41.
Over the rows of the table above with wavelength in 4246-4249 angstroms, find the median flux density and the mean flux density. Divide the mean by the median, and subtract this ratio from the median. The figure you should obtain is 1.22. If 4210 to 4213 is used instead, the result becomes 1.04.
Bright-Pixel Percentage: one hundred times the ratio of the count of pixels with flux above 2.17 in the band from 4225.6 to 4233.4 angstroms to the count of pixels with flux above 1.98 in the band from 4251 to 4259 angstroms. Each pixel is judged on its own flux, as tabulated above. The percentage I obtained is 33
